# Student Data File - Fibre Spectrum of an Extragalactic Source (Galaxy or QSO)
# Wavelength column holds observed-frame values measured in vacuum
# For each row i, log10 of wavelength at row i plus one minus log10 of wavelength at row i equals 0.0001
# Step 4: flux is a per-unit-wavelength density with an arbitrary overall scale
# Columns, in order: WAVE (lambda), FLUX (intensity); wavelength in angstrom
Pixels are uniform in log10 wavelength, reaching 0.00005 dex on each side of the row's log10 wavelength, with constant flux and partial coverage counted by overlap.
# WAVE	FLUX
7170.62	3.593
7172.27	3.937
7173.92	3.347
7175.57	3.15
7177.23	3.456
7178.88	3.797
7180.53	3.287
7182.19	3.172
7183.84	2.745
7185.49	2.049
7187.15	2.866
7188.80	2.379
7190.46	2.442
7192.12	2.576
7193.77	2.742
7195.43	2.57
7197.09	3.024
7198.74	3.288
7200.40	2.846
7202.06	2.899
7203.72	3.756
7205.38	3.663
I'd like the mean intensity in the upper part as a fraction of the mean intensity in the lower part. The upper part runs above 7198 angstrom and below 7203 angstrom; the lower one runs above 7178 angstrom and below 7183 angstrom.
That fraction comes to 0.88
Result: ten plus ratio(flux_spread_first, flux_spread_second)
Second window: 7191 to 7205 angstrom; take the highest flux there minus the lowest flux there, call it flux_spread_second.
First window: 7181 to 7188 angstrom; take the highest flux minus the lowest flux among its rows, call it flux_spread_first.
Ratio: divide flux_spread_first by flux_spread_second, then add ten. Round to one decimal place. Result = 10.9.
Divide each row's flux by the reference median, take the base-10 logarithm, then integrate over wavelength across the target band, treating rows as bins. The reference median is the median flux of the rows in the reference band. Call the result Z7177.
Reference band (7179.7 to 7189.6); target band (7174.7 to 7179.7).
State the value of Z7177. 0.45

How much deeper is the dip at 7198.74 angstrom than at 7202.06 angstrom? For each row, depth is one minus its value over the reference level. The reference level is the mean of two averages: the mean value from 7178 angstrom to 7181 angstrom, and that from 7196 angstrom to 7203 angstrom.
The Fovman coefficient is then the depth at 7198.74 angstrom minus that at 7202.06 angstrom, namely -0.12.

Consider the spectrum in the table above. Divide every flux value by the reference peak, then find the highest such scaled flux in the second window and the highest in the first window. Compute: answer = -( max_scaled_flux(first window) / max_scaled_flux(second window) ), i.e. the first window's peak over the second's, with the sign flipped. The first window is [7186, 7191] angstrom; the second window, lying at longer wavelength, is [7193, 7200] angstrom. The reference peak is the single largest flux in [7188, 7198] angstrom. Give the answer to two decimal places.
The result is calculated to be -0.87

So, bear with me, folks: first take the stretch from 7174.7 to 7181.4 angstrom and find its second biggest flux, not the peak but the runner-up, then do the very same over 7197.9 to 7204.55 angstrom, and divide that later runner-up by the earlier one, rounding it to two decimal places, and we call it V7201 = 0.95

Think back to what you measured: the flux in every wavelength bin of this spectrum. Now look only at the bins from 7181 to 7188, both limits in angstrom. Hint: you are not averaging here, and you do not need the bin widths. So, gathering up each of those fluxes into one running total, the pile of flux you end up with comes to 10.8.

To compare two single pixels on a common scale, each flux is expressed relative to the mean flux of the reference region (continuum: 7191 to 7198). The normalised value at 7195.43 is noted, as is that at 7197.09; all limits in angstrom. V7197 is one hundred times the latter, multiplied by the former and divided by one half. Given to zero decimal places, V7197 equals 209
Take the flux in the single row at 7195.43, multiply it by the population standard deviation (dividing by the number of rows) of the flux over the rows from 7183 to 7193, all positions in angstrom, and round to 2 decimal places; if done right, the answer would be 0.68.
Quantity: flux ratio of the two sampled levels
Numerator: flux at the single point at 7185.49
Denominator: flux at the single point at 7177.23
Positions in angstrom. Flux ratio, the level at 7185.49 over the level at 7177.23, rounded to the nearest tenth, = 0.6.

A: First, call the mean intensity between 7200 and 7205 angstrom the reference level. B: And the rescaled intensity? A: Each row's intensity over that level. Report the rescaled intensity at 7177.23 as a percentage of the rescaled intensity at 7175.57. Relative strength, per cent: 110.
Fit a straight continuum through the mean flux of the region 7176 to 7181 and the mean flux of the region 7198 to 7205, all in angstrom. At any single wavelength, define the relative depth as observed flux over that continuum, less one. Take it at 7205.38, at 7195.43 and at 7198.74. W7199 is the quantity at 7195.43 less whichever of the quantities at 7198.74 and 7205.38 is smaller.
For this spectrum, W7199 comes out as -0.23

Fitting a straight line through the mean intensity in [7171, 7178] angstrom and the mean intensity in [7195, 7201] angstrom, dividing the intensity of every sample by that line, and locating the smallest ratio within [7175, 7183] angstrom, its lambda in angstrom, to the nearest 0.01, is 7175.57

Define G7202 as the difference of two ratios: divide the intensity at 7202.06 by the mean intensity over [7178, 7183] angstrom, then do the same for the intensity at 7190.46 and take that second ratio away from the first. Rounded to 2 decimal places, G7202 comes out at 0.13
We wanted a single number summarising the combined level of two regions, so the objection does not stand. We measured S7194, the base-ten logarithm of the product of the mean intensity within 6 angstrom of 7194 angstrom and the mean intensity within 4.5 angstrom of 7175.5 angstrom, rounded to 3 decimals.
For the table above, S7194 0.983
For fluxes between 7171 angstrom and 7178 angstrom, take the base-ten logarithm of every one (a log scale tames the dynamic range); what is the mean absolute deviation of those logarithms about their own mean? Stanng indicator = 0.028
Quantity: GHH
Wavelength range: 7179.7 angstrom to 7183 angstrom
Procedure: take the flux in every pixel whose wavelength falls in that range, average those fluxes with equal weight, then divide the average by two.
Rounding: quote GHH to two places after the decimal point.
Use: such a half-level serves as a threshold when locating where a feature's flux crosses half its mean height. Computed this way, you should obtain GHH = 1.61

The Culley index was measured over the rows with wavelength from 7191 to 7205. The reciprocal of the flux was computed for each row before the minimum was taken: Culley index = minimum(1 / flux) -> 0.27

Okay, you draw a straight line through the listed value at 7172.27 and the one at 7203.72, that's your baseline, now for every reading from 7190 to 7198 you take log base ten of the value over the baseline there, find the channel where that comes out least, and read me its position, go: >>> 7190.46 angstrom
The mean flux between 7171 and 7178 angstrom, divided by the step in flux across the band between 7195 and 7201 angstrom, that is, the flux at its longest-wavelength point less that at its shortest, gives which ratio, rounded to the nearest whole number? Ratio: 13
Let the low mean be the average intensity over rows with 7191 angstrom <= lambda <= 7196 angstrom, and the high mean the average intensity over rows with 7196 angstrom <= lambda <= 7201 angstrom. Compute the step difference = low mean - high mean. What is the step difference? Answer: -0.4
